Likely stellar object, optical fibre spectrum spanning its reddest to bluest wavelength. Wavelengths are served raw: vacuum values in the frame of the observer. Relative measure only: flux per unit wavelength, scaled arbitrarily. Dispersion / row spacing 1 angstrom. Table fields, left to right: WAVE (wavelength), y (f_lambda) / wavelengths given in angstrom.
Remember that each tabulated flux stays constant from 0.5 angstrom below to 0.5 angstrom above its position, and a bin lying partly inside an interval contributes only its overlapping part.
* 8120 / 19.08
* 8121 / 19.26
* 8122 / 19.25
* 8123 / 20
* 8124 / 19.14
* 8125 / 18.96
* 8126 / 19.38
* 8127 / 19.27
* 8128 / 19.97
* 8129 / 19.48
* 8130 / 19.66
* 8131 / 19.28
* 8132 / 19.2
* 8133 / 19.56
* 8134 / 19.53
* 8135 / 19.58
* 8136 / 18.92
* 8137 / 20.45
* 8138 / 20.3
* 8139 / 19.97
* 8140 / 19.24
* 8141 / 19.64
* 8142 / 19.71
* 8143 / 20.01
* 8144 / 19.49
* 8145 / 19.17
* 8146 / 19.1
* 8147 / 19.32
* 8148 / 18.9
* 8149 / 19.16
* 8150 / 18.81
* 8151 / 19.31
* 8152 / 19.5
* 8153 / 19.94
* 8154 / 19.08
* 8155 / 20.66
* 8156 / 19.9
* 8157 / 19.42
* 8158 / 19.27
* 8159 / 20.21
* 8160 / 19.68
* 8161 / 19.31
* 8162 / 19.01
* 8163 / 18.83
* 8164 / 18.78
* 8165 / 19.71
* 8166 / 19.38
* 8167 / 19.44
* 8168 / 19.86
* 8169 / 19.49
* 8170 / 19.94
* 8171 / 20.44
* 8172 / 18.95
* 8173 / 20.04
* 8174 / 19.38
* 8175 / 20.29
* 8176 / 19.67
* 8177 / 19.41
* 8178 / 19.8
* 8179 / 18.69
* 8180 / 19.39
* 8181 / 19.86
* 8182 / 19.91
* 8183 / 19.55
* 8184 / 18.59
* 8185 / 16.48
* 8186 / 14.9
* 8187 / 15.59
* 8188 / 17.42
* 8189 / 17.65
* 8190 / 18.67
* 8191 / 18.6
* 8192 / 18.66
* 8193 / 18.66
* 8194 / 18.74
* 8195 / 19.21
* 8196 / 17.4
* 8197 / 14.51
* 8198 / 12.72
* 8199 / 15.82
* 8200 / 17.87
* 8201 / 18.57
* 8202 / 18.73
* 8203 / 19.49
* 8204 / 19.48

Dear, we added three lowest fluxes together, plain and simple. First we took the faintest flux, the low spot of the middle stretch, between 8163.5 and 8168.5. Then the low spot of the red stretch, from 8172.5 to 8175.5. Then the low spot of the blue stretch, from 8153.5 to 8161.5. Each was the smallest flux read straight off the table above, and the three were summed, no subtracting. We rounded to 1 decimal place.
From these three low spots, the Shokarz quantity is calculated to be 57.2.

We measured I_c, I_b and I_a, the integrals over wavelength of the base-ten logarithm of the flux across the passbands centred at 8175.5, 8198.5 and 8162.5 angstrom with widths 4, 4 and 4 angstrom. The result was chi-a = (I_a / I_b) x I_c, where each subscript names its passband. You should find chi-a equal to 5.61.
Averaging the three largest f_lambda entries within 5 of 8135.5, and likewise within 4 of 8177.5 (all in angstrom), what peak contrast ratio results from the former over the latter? 1.01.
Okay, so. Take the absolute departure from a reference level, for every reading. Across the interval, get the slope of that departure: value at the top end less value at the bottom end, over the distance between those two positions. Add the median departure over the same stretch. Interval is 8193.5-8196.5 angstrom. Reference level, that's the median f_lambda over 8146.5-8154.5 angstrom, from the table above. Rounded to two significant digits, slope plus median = 1.2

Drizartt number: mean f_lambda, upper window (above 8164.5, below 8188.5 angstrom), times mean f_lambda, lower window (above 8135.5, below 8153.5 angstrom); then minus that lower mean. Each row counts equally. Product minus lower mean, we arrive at 351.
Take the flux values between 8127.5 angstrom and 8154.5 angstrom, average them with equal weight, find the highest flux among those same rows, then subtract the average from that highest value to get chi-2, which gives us 0.96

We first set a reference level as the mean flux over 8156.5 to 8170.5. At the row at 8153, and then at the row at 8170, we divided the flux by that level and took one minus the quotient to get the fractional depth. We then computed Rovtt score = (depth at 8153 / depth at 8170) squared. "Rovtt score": 1.00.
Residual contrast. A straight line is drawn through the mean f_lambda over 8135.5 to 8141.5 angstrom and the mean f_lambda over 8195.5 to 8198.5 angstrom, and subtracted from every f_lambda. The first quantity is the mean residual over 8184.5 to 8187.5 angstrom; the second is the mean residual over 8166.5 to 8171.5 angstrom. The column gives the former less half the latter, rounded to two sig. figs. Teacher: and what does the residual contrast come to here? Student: -1.4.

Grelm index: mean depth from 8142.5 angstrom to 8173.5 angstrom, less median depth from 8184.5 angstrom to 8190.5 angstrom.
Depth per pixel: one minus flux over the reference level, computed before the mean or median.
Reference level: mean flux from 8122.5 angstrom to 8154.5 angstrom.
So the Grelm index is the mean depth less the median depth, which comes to -0.130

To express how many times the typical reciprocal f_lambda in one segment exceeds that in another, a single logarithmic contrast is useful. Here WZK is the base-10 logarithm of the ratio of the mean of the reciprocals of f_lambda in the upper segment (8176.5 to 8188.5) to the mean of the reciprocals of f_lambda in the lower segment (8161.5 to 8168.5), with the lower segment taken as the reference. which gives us 0.027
